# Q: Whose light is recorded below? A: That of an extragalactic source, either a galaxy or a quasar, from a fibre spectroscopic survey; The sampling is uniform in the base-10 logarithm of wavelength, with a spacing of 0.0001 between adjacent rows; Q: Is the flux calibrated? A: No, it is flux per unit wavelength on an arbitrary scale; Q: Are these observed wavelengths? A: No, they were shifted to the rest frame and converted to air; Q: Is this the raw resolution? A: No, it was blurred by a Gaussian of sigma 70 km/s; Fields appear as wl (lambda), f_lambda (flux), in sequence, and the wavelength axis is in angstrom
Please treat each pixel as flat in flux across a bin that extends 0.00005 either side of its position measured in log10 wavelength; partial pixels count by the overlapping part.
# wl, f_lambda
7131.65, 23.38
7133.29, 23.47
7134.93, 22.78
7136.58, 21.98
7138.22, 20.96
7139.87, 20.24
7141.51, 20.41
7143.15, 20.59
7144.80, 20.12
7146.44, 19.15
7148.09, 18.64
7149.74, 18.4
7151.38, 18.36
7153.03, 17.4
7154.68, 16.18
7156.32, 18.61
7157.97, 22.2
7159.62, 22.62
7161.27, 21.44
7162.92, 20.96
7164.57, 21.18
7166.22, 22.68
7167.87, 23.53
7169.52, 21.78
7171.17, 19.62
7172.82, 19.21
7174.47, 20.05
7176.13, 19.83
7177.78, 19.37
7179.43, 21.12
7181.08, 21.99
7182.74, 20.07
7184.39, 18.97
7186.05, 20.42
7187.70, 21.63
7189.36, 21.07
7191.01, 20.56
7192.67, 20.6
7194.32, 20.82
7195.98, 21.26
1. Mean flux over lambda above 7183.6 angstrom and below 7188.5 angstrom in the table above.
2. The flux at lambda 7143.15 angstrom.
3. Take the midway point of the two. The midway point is 20.5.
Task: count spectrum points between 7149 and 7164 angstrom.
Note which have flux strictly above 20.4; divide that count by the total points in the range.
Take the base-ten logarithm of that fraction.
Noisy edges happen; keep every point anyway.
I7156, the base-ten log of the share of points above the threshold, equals -0.35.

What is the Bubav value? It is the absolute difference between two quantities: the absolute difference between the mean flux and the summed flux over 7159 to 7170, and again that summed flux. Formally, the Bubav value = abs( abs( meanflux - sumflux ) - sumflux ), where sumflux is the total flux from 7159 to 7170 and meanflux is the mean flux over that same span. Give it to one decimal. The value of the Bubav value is 22.0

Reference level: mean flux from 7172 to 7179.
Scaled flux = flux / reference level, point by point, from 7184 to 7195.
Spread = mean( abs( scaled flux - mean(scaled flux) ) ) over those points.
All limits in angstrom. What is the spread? 0.026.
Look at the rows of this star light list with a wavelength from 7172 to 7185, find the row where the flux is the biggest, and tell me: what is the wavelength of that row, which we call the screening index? 7181.08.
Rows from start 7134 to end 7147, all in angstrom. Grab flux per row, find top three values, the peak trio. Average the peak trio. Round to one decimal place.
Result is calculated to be 21.9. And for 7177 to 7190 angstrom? 21.6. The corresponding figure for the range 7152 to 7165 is 22.1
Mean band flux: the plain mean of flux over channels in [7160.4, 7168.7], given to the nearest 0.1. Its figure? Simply 22.0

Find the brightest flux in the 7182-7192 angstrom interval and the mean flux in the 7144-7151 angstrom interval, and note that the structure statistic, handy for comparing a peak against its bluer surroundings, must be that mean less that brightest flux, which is -2.6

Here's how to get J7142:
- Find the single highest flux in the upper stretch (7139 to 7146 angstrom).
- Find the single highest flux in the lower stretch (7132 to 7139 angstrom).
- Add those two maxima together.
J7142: 44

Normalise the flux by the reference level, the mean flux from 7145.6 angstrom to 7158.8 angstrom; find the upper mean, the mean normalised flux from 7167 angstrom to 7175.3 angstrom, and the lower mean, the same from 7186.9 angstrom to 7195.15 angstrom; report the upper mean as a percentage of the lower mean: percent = 100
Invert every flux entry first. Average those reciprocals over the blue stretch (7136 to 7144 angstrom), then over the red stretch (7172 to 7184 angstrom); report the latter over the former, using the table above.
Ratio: 1.03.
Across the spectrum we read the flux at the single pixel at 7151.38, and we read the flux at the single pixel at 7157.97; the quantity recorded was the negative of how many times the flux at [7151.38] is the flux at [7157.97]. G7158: -0.83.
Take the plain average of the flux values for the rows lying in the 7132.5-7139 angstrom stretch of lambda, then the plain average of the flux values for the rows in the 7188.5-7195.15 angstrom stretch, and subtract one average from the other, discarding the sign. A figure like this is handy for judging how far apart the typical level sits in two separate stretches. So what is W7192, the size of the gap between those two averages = 1.5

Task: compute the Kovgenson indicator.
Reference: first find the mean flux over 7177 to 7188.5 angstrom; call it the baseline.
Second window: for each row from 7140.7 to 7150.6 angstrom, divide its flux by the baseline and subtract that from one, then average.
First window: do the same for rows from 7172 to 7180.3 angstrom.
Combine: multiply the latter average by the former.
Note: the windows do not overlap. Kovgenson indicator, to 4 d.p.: 0.0014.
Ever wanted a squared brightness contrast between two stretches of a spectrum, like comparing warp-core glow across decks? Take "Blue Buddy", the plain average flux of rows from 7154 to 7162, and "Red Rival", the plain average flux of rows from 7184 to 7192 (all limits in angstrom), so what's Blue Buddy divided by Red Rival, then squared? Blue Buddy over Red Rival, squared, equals 0.97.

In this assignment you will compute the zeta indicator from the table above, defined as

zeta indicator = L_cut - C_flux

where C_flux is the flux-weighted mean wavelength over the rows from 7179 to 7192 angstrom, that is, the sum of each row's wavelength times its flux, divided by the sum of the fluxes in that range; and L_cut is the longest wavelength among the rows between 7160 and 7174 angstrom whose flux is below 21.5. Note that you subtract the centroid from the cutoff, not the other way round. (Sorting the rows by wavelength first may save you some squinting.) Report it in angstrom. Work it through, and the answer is -12.4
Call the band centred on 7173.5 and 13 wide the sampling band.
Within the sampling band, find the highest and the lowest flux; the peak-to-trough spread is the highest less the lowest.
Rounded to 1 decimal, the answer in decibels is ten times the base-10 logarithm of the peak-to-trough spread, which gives 6.4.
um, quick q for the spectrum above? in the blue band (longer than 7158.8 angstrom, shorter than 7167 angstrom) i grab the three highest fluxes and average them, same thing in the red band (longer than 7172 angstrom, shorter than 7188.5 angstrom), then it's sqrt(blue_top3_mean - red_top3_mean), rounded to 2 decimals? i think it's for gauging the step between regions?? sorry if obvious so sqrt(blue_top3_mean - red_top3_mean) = 0.82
